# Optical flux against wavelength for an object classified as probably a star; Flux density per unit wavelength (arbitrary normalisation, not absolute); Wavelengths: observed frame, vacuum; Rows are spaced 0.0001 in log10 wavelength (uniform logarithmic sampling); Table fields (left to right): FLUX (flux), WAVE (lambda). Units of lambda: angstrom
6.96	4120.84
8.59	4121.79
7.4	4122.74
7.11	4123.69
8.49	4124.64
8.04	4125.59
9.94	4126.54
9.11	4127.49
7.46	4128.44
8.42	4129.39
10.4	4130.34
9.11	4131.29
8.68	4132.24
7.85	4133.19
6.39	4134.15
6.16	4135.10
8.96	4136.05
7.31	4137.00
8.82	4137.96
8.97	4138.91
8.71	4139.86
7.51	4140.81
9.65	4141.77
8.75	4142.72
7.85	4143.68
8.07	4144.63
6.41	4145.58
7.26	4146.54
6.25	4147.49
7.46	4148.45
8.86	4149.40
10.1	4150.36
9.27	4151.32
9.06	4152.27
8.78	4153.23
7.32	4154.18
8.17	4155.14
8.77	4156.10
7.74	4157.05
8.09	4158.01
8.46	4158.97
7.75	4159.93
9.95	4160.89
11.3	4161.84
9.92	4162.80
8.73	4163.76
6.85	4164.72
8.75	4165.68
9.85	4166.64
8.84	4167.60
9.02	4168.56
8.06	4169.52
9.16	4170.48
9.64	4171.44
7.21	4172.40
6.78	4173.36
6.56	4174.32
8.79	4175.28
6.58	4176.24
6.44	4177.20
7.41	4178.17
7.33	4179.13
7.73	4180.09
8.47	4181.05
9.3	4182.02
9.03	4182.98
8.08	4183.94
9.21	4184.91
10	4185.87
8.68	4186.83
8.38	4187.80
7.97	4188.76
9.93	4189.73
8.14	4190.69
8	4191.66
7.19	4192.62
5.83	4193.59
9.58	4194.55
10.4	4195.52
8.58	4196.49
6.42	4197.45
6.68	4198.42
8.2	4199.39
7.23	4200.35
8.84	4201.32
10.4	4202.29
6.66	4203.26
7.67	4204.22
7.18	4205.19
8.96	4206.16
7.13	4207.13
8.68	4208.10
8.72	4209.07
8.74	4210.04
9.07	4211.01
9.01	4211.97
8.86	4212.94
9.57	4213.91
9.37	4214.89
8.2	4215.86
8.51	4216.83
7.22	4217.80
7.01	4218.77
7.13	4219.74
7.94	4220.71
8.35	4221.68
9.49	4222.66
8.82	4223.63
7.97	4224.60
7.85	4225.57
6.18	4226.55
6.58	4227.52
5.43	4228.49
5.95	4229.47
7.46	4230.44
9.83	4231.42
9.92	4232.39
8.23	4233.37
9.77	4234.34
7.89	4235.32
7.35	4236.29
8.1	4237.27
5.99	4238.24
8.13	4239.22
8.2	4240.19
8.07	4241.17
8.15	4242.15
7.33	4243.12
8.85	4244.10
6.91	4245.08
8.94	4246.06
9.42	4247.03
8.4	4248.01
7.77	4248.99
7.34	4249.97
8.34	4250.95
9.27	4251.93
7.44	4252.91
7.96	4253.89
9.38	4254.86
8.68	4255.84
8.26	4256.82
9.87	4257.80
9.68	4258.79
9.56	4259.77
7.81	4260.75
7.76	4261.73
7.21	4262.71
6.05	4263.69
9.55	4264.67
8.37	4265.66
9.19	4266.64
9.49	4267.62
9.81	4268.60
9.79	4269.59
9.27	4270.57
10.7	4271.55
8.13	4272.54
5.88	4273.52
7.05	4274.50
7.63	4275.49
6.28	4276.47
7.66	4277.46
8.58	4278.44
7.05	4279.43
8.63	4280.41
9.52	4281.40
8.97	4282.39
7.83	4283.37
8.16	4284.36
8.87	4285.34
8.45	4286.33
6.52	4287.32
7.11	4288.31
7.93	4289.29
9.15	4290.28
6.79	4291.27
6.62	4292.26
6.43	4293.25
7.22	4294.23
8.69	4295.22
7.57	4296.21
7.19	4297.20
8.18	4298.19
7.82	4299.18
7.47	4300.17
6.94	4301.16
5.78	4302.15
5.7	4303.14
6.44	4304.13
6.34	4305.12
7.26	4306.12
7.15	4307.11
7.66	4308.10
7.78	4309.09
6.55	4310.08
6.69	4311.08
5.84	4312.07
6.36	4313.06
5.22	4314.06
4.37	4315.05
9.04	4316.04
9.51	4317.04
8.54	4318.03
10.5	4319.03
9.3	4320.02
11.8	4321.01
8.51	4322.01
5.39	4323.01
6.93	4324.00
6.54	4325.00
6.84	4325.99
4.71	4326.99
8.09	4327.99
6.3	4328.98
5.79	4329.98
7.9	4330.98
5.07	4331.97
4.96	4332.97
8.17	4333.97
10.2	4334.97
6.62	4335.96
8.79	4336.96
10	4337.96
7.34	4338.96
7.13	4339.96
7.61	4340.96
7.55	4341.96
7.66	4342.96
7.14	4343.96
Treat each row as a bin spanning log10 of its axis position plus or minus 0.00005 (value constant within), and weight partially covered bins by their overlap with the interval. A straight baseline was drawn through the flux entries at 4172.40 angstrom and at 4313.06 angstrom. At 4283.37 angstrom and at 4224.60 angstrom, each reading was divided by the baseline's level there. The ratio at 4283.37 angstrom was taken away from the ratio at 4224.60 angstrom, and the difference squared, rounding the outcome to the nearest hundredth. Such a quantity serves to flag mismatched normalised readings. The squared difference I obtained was 0.00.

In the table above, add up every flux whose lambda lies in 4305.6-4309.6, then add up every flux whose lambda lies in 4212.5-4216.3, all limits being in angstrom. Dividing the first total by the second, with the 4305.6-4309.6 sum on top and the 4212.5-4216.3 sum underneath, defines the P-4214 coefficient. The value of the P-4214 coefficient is 0.83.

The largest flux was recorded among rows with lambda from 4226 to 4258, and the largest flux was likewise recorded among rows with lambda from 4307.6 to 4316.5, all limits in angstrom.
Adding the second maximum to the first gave 19.0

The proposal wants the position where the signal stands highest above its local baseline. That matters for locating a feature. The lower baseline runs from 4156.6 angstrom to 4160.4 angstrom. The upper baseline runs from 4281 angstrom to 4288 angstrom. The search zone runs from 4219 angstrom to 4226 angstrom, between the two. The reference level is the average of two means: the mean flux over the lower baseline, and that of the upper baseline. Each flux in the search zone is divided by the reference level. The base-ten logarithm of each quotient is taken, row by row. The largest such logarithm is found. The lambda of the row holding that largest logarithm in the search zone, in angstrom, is 4222.66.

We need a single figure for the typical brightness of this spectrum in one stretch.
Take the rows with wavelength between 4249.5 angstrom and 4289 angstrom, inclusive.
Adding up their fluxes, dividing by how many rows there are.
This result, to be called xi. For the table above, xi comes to 8.3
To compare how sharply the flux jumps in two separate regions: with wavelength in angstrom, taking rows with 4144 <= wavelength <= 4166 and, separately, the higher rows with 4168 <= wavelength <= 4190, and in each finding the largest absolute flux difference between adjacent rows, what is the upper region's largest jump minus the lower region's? 0.2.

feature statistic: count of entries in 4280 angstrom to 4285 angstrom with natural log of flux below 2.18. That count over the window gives 3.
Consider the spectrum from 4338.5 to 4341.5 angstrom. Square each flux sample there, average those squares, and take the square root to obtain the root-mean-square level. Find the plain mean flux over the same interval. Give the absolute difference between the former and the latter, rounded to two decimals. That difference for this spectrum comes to 0.00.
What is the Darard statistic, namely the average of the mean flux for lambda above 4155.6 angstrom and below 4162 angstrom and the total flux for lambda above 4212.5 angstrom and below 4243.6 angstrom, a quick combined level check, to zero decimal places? 132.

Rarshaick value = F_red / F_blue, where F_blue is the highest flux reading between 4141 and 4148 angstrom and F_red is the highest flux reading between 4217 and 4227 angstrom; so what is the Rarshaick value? 0.98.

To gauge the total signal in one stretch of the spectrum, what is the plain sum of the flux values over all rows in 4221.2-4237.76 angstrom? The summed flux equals 135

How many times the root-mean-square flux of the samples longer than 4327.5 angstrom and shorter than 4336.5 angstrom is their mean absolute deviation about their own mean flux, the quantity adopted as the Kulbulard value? 0.195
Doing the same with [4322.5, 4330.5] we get 0.121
